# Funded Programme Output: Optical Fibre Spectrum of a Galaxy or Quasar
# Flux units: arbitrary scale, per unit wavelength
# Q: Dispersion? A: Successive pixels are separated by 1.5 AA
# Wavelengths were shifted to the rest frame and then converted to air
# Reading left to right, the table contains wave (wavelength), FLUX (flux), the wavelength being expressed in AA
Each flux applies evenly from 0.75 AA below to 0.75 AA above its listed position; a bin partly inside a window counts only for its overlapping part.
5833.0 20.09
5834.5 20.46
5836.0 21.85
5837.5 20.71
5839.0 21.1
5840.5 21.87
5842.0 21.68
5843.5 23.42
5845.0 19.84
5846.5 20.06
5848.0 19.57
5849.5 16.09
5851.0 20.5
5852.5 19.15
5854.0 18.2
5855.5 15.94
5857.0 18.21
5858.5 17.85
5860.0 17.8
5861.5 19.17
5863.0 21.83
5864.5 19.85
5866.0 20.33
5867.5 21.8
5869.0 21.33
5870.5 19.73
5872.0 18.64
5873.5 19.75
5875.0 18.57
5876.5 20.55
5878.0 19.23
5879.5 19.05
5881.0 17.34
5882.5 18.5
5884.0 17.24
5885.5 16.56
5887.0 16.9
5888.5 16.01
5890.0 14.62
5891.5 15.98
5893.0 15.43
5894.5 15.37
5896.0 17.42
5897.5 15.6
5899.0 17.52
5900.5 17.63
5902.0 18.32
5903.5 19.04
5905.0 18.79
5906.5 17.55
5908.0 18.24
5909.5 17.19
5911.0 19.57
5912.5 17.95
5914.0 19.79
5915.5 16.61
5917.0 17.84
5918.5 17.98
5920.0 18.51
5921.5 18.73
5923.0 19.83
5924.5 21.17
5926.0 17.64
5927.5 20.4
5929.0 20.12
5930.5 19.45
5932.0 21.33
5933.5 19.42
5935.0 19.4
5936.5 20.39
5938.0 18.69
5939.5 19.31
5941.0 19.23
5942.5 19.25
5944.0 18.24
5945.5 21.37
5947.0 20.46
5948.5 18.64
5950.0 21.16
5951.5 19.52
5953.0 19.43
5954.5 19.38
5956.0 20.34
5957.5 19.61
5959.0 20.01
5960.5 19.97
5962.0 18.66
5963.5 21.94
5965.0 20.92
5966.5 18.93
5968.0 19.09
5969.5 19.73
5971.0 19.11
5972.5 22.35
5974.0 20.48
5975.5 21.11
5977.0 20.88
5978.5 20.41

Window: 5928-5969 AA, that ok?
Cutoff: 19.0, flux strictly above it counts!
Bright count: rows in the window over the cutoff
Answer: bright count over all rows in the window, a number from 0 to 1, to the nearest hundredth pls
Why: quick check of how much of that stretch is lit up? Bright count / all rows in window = 0.81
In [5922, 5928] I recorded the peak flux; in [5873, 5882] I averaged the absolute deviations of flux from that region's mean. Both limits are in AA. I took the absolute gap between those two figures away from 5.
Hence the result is -15.4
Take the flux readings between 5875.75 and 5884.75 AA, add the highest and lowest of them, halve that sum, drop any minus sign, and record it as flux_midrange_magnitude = 18.9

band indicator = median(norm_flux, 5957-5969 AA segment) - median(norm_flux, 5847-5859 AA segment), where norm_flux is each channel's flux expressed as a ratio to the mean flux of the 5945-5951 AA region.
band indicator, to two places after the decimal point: 0.08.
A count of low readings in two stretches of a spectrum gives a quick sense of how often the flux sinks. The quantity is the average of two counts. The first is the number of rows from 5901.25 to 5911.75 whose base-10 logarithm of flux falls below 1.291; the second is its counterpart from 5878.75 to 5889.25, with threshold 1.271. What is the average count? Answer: 6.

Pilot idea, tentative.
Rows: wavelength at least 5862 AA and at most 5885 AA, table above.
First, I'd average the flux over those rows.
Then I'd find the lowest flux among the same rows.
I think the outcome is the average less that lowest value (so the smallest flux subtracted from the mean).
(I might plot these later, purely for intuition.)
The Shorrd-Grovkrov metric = 2.3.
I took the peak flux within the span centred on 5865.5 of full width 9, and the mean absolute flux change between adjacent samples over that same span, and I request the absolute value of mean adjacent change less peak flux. 20.4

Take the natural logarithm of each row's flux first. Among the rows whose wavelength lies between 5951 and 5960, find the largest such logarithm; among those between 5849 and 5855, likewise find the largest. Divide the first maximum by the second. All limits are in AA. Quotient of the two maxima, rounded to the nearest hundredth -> 1.00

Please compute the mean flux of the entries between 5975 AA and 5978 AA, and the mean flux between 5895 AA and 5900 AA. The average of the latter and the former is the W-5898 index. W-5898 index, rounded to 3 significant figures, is 18.9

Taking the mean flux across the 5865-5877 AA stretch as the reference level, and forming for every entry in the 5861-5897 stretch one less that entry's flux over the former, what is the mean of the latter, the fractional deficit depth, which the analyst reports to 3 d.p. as 0.085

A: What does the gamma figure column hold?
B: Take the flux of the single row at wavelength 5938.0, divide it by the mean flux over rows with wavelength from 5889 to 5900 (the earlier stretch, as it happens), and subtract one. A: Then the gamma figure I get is 0.17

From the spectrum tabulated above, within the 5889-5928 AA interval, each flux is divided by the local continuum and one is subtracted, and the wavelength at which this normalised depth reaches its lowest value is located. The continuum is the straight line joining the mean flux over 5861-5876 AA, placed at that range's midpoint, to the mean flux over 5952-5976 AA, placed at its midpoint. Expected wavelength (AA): 5890.0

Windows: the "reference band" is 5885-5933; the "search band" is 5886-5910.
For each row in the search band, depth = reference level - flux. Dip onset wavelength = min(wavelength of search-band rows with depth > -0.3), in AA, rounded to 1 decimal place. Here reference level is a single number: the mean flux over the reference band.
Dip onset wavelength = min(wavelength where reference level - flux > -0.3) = 5887.0 AA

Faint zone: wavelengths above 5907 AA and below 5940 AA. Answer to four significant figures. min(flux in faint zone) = 16.61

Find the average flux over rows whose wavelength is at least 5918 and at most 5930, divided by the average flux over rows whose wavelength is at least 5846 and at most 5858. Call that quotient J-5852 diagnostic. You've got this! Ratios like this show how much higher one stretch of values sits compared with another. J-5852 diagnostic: 1.05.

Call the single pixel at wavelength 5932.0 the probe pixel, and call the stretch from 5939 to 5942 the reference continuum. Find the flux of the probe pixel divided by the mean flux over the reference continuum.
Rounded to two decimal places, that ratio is 1.11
